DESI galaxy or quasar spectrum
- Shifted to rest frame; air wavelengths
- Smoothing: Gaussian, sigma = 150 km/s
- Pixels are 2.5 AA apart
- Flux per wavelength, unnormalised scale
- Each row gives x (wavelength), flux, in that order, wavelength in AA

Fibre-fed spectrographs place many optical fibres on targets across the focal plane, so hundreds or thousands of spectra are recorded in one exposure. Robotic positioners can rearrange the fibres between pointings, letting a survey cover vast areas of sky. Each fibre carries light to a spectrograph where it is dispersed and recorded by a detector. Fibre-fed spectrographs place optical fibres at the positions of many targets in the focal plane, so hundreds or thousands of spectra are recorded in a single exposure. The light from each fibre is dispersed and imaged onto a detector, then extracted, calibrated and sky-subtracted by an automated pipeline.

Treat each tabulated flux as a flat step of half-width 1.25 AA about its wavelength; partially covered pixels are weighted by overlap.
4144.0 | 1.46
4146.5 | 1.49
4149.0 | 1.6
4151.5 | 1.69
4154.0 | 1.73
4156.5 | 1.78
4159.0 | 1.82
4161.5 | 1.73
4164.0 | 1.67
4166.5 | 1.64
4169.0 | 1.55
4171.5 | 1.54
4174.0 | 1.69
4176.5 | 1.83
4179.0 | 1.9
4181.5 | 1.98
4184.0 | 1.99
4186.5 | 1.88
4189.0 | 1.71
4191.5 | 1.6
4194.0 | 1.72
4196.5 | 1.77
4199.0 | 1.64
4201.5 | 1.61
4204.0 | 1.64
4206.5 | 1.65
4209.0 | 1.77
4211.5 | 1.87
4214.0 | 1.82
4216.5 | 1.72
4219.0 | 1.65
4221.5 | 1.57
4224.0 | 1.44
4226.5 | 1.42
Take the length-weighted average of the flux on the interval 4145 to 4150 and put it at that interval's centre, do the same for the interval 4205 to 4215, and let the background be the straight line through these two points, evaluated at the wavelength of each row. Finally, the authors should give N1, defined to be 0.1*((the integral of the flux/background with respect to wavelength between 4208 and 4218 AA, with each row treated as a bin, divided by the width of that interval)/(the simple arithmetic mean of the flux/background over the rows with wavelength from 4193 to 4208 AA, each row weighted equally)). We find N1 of 0.104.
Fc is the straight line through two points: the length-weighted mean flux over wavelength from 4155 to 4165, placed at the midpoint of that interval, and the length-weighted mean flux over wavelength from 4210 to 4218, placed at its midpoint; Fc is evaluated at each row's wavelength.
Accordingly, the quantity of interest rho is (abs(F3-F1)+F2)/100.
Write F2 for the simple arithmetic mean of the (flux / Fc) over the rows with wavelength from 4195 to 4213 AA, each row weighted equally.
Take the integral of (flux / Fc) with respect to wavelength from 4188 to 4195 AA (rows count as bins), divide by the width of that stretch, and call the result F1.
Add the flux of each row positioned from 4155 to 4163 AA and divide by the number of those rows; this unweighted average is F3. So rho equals 0.0179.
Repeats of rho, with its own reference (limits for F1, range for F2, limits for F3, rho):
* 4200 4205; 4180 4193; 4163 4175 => 0.0174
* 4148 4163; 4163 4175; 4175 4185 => 0.0186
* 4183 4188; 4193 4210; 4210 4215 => 0.0171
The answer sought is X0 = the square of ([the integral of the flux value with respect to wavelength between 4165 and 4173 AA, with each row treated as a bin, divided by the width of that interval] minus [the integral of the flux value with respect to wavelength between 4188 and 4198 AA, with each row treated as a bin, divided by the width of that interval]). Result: 0.013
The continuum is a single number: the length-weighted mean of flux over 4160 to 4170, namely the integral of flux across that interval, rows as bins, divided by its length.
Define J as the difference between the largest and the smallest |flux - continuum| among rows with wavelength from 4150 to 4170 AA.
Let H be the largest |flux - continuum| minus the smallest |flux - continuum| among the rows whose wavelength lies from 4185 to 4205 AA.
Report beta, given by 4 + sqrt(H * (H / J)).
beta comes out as 4.5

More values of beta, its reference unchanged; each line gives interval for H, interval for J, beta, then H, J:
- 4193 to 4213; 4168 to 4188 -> 4.4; 0.21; 0.30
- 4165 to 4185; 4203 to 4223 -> 4.7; 0.32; 0.21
